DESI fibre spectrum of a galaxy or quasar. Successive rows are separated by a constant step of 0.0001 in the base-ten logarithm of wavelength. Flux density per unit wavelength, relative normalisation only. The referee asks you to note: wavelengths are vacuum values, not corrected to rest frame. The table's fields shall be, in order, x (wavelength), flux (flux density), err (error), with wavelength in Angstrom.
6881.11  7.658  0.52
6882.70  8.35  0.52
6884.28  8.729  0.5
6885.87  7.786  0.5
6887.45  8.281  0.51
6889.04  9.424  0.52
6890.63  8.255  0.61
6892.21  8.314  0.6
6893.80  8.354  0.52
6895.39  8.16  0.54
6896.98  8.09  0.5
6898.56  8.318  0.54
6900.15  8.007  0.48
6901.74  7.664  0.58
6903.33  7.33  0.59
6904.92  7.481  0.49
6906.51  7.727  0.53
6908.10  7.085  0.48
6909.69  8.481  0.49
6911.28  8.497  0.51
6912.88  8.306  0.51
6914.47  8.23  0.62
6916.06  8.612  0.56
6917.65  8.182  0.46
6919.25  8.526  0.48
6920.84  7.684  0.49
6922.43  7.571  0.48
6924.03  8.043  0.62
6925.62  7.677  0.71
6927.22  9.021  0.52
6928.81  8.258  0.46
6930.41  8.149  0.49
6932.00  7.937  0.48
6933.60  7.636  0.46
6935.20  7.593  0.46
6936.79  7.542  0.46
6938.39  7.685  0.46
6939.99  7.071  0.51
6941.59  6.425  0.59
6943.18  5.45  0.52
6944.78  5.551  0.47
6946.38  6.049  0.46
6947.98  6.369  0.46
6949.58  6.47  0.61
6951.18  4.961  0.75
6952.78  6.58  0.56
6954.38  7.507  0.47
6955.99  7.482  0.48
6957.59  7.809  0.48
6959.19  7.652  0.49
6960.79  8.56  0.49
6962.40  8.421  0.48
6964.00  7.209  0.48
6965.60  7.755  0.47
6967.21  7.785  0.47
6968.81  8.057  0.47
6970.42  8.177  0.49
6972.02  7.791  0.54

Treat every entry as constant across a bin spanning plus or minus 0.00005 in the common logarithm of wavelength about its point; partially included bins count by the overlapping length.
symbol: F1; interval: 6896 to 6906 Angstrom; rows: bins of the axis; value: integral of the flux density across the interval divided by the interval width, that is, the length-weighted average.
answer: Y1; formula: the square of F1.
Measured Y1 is 61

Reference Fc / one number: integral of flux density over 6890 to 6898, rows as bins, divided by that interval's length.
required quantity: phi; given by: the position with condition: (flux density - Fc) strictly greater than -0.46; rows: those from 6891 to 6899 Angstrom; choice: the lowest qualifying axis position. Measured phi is 6892.21 Angstrom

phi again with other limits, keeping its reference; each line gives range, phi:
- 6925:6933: 6927.22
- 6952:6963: 6957.59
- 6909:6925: 6909.69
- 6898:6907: 6898.56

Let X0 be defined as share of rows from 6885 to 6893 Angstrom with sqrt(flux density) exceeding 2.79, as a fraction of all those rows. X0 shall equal 1.0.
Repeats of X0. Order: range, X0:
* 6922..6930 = 0.6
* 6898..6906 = 0.4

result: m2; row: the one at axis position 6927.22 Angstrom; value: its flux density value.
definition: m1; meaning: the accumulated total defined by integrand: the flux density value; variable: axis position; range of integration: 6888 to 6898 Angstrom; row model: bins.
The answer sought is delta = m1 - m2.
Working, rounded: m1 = 84.3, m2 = 9.021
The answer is 75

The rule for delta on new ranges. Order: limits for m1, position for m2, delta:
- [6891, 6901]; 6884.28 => 73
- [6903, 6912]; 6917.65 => 62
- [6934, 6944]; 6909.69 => 61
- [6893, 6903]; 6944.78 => 75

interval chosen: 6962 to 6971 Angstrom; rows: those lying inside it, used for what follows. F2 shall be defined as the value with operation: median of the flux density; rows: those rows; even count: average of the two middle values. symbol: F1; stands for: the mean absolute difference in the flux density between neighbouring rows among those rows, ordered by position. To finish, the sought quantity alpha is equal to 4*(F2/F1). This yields 73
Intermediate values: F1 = 0.44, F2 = 7.9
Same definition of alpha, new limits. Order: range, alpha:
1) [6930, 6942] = 106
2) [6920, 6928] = 54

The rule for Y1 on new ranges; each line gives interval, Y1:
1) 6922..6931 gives 66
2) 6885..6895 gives 70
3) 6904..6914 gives 63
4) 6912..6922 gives 68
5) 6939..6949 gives 38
